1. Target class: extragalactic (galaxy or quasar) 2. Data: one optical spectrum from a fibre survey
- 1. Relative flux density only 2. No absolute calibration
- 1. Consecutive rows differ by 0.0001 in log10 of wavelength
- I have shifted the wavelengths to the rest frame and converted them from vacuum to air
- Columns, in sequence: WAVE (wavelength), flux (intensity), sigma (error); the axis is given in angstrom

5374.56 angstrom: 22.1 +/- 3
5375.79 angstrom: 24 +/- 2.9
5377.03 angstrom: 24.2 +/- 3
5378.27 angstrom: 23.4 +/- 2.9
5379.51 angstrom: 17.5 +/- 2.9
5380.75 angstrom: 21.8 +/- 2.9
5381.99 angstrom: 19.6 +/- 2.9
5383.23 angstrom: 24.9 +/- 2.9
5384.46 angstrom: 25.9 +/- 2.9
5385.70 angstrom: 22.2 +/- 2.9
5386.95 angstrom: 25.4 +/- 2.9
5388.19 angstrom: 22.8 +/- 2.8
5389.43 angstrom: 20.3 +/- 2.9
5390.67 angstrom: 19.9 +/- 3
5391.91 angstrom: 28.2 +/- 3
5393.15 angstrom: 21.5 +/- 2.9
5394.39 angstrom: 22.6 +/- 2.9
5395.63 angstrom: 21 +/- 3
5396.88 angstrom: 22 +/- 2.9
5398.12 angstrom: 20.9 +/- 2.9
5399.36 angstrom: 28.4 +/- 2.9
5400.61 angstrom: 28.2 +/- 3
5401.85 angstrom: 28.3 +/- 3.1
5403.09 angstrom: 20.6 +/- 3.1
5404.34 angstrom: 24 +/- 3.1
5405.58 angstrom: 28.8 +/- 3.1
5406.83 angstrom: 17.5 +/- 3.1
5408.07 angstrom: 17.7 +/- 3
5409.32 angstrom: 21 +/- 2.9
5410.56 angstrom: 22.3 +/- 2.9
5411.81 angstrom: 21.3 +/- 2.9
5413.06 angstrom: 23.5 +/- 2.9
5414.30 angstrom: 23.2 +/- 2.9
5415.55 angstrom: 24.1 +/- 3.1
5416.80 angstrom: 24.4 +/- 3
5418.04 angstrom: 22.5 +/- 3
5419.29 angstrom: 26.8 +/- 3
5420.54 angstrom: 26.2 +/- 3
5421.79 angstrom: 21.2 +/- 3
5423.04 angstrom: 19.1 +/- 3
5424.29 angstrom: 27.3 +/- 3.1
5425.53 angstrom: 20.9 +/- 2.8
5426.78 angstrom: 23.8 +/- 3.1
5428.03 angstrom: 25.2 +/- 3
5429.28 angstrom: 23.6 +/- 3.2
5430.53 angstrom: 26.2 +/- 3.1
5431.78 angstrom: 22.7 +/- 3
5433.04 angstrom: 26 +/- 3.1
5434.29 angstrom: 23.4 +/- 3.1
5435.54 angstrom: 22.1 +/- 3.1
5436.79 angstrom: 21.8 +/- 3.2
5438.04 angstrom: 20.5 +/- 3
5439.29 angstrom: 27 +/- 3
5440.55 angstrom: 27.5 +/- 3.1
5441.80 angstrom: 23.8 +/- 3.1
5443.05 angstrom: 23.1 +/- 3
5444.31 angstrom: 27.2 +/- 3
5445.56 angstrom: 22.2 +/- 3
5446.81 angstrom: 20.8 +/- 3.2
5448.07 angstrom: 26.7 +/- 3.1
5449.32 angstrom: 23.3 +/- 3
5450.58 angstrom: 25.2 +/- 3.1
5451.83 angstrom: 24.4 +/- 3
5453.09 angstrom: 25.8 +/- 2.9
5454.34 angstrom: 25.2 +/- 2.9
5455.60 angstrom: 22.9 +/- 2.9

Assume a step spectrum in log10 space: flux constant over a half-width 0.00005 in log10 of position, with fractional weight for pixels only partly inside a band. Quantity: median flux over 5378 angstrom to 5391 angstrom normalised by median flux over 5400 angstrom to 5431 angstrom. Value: 0.94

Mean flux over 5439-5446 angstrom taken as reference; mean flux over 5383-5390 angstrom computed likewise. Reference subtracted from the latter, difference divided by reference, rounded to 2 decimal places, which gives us -0.06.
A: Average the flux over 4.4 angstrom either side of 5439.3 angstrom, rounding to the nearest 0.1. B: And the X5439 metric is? 23.7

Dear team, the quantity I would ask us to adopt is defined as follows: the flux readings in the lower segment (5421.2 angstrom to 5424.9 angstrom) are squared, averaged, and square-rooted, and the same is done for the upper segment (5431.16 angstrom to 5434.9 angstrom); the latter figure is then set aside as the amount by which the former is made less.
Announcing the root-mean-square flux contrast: -1.3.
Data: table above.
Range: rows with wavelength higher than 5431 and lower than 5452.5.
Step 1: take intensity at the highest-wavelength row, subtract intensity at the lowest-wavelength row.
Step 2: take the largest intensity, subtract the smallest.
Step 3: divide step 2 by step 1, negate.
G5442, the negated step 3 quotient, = -4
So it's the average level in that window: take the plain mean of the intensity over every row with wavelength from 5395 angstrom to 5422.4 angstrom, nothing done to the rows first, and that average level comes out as 23.4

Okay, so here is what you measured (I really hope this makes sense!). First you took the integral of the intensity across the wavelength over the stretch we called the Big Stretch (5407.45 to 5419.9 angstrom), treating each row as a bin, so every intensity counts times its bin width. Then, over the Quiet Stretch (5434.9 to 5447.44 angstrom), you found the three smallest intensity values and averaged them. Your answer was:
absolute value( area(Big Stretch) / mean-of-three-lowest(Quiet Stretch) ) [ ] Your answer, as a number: 13.4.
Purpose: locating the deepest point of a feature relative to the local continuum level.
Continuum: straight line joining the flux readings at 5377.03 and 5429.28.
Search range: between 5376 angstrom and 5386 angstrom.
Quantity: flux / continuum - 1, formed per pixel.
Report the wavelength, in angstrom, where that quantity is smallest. 5379.51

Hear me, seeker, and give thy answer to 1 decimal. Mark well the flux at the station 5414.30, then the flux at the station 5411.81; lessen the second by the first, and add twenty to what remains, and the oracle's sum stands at 18.1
